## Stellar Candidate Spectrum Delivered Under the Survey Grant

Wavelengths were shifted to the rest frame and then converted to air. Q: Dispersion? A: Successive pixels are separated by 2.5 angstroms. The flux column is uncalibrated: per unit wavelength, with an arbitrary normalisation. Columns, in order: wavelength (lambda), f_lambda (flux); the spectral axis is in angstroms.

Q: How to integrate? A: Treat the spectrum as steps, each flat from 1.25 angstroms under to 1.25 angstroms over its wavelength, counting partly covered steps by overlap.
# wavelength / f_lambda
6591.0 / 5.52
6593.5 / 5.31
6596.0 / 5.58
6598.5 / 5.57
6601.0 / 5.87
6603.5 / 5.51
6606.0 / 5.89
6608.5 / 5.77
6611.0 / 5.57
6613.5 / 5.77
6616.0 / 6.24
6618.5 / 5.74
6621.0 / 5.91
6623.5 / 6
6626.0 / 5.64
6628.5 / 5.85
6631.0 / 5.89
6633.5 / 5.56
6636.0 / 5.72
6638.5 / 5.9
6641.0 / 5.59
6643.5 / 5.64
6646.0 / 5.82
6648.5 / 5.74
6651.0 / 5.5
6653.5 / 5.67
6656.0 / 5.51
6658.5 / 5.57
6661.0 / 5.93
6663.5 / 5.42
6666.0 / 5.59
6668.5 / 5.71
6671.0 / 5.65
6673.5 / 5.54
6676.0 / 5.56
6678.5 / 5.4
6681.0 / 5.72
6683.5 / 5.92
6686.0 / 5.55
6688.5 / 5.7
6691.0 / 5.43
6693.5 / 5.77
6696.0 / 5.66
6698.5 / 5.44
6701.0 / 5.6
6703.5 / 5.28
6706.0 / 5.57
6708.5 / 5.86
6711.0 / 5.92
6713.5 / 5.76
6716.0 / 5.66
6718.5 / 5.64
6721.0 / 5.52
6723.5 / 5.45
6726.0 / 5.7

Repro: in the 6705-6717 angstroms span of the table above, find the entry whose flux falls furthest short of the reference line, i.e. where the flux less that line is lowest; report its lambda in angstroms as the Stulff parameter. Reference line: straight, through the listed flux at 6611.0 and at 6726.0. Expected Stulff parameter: 6706.0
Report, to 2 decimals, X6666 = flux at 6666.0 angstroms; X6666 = 5.59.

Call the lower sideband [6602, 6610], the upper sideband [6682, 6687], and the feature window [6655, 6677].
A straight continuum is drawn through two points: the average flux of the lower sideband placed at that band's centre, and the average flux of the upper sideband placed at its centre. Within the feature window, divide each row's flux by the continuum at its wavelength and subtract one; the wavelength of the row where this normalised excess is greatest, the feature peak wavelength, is 6661.0 angstroms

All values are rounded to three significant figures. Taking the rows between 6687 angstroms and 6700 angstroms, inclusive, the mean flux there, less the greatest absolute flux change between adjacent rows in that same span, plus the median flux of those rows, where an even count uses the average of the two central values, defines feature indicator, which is 10.9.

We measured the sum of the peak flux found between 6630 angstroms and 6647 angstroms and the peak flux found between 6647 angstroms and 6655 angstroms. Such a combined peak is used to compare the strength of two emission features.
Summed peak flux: 11.6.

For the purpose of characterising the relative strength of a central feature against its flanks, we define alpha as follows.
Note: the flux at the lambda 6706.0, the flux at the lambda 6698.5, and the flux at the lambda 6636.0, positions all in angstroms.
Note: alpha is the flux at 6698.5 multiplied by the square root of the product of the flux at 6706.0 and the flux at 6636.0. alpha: 30.7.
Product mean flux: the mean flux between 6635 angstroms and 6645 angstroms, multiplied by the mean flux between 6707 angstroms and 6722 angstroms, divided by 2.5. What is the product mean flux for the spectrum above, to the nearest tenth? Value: 13.1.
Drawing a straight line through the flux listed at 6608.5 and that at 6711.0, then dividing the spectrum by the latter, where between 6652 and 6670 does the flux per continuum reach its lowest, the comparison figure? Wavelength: 6663.5 angstroms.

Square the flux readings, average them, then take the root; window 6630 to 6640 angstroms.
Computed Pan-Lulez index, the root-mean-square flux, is 5.77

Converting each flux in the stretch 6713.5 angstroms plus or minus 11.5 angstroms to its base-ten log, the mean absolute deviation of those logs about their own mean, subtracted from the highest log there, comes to 0.760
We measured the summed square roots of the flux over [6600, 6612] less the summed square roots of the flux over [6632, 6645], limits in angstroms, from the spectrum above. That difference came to 0.04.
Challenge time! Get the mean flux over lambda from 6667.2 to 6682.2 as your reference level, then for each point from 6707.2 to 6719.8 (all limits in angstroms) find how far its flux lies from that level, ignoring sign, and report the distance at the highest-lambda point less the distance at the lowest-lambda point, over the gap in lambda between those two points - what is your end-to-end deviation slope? -0.022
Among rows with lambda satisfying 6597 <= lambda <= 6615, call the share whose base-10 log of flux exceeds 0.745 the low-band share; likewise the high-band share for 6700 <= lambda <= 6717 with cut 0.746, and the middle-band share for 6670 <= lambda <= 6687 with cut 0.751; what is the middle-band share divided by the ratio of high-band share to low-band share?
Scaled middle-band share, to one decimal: 0.5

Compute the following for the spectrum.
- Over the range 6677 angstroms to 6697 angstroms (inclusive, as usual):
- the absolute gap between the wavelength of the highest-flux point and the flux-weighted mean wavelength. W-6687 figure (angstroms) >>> 3.8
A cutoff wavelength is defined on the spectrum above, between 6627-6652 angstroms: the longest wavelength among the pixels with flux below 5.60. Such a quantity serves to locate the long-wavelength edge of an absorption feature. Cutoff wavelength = 6651.0 angstroms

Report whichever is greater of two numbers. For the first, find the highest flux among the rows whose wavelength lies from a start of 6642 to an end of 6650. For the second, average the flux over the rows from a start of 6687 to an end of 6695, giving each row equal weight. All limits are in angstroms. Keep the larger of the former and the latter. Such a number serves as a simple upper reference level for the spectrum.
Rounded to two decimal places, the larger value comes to 5.82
